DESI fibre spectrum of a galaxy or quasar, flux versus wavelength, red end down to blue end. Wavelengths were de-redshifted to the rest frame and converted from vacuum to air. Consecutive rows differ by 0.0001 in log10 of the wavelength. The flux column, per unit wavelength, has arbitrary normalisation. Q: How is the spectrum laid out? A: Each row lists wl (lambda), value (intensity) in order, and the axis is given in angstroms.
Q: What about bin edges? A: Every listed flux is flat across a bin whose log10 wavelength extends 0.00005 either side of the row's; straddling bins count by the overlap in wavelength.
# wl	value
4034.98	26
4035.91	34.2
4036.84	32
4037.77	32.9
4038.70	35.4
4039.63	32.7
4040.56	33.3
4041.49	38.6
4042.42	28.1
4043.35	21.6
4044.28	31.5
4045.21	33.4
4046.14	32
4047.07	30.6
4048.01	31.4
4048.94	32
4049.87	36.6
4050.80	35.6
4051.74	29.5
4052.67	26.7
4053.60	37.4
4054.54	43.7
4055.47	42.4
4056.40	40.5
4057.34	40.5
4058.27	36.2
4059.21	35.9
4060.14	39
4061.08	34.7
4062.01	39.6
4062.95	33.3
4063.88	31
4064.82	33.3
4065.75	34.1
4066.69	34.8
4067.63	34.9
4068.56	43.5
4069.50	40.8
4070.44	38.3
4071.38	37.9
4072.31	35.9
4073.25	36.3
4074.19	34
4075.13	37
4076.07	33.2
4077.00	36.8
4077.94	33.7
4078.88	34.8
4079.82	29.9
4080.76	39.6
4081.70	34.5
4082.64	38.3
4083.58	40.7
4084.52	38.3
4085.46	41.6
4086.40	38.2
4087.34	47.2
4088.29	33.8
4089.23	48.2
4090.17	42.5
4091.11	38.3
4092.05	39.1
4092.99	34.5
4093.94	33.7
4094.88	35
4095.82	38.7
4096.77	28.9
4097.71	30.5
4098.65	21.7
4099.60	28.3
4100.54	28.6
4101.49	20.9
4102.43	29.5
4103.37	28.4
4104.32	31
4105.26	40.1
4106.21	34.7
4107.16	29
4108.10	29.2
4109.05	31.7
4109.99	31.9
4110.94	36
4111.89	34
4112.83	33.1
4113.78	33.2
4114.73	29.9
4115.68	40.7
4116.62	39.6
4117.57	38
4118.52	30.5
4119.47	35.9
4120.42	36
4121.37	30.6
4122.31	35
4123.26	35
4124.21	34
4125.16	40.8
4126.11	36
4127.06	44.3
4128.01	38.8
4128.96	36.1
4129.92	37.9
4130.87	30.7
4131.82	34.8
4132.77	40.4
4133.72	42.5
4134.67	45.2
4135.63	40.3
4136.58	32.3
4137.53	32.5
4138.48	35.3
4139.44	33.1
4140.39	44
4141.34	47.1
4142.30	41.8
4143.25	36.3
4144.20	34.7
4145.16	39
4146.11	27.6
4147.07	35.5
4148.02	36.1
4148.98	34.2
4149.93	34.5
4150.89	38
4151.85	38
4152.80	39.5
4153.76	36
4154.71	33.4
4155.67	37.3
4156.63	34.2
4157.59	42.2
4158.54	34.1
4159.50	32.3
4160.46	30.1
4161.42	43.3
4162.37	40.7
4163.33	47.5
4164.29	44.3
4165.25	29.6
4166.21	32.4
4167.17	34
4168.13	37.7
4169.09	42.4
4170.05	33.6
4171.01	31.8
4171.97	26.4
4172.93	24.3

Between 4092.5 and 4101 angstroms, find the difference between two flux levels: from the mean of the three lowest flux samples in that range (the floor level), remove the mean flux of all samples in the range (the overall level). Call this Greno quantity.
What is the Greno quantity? -4.9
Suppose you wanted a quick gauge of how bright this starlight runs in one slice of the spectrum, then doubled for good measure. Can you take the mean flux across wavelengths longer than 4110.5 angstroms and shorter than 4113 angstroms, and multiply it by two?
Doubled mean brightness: 69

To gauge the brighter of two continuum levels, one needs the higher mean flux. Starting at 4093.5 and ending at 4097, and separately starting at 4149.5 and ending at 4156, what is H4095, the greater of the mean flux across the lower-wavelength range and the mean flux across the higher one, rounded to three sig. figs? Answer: 36.7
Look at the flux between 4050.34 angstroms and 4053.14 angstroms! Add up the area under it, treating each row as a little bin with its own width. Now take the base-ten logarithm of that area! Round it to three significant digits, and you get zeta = 1.93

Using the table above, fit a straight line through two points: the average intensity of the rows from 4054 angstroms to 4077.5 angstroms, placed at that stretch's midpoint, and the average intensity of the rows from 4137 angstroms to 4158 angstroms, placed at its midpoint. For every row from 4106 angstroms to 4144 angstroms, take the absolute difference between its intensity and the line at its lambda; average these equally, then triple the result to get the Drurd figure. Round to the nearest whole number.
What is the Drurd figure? 12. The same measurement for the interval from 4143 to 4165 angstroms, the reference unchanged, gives 11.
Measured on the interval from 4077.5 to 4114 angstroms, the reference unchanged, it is 15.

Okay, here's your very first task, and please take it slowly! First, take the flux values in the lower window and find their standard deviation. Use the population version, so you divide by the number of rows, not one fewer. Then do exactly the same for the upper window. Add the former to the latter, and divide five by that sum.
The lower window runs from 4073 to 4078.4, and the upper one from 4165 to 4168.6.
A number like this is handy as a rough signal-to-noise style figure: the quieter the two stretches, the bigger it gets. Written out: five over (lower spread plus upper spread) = 1.1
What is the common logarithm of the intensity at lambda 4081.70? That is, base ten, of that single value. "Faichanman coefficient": 1.54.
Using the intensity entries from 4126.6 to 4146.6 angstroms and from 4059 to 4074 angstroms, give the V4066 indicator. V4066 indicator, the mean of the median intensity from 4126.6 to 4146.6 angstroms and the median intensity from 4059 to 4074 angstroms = 36.9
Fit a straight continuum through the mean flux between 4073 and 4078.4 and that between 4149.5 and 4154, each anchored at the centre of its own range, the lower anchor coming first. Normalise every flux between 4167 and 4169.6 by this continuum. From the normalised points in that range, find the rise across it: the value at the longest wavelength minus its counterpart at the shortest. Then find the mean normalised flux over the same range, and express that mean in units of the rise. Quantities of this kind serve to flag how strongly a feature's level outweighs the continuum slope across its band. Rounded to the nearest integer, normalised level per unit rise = 5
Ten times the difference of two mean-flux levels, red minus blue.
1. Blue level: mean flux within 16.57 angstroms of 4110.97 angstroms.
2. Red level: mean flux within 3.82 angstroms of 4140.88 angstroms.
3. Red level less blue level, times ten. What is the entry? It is 49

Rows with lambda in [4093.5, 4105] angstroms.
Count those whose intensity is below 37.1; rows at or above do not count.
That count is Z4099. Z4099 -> 11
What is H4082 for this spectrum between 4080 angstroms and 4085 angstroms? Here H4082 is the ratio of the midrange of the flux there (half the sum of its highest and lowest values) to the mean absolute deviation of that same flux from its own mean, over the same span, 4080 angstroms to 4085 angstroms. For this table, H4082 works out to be 25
